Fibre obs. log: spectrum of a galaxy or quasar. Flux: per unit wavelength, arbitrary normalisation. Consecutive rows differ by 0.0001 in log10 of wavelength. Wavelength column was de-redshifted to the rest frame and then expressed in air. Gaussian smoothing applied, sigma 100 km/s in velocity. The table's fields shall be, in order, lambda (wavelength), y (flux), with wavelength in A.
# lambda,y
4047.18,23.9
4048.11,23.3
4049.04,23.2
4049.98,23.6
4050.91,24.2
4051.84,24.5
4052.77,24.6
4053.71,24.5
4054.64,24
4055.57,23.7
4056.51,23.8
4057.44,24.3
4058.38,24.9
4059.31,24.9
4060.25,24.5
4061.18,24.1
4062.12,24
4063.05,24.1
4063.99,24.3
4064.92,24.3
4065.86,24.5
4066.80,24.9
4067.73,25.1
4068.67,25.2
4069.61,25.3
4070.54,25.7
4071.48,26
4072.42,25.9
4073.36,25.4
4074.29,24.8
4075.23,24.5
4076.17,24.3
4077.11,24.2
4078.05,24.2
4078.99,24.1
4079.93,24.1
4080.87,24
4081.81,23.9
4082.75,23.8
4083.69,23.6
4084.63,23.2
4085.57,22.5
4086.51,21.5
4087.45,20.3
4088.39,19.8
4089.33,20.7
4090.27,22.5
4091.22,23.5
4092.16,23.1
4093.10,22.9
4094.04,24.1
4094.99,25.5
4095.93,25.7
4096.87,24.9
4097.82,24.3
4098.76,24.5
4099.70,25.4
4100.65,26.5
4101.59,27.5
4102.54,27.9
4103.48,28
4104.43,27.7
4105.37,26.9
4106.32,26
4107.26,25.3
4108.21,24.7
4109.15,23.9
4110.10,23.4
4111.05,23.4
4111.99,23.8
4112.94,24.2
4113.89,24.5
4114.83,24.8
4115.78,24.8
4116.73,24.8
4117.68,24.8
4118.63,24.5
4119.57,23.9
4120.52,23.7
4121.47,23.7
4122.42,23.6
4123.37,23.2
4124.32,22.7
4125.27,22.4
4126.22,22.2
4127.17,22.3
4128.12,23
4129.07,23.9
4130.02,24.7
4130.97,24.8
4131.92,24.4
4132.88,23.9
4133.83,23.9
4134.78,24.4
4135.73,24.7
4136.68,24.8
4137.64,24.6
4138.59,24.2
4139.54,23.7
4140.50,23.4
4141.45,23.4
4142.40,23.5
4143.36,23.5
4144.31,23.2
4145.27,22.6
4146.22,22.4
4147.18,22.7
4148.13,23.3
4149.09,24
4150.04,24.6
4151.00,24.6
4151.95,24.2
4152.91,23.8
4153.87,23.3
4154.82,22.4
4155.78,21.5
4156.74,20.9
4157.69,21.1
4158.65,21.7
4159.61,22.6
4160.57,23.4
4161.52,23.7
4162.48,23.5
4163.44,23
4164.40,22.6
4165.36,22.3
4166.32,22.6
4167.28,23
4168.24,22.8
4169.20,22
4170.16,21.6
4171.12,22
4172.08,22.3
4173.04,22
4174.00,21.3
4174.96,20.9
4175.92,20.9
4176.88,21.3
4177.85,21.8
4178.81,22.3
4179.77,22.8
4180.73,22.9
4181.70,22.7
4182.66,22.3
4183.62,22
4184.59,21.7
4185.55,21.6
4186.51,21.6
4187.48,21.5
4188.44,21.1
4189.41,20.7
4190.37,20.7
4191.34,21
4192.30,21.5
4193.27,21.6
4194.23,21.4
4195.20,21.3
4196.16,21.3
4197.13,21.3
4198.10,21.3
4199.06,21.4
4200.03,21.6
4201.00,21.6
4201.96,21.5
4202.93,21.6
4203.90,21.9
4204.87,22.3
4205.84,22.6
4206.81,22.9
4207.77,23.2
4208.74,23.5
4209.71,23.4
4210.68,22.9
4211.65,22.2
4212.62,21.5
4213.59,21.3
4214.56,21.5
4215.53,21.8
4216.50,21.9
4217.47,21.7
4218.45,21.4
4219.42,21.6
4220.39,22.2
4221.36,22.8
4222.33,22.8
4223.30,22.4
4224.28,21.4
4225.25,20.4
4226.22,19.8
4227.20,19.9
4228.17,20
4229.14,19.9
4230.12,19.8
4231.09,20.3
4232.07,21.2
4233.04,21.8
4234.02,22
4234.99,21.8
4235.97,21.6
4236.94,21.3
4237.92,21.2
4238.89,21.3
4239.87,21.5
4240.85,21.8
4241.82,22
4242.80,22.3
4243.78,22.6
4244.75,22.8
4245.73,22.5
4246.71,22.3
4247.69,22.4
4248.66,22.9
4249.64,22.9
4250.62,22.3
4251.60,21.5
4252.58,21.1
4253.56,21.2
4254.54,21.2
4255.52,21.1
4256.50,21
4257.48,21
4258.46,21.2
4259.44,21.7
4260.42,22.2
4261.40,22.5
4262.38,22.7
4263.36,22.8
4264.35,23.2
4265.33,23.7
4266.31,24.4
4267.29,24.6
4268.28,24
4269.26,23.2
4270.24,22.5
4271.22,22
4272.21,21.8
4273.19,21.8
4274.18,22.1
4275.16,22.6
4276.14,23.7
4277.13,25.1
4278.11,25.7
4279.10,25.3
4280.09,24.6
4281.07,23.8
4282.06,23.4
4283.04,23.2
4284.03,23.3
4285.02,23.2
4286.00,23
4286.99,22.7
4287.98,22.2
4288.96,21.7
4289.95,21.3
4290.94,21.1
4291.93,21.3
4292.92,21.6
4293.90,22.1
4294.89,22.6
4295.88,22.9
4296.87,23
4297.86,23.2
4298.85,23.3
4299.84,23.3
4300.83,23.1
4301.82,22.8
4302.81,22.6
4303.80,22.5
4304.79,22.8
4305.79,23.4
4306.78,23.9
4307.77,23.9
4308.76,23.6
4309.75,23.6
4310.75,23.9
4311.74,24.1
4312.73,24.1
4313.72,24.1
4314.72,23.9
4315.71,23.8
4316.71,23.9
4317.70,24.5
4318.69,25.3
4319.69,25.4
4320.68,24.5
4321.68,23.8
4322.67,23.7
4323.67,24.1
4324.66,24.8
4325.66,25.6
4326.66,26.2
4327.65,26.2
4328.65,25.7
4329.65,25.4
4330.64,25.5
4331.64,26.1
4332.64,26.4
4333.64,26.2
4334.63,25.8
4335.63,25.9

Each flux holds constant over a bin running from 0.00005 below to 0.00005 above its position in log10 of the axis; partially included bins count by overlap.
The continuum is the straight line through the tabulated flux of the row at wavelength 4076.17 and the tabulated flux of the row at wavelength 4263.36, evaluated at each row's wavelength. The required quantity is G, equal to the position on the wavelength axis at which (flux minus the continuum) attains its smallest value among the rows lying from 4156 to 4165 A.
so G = 4156.74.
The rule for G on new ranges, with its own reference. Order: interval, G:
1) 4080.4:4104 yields 4088.39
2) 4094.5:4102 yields 4097.82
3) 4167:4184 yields 4174.96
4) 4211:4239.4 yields 4226.22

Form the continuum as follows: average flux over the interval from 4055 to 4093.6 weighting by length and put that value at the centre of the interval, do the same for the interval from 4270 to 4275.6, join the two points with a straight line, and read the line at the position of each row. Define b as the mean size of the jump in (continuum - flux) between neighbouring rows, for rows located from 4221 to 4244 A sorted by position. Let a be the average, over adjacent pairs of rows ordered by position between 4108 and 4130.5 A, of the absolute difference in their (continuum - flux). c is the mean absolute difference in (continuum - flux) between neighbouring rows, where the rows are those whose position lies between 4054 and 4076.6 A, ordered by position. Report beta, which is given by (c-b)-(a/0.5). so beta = -0.8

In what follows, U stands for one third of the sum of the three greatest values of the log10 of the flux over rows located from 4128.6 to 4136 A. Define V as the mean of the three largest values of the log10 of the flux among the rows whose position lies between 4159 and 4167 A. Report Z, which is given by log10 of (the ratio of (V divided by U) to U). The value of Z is -0.151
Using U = 1.39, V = 1.37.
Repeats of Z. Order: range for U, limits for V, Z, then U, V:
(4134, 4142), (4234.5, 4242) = -0.161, 1.39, 1.34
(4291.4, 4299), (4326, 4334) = -0.118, 1.36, 1.42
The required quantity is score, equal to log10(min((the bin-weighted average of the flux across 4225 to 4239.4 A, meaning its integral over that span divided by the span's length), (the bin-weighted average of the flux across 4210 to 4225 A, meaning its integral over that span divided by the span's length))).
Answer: 1.32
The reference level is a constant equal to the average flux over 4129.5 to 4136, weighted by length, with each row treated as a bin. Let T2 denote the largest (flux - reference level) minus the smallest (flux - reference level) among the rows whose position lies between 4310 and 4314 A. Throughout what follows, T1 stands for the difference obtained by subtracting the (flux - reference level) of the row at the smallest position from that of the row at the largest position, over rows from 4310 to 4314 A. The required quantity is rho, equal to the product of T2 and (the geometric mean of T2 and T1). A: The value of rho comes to 0.04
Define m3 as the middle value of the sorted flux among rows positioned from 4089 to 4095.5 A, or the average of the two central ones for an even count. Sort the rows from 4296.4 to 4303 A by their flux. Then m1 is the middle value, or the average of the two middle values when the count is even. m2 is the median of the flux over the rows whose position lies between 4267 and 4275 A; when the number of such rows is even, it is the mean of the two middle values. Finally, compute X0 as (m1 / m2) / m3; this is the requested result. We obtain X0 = 0.0448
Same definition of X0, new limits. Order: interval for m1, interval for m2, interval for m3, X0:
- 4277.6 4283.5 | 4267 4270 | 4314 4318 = 0.0422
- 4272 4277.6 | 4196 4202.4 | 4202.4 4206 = 0.0473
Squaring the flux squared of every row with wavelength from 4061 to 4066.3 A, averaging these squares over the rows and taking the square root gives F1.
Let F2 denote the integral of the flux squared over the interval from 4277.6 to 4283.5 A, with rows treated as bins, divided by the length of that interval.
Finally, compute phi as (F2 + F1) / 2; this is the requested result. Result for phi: 590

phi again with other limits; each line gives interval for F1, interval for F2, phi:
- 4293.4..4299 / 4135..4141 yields 555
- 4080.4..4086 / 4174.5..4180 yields 510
